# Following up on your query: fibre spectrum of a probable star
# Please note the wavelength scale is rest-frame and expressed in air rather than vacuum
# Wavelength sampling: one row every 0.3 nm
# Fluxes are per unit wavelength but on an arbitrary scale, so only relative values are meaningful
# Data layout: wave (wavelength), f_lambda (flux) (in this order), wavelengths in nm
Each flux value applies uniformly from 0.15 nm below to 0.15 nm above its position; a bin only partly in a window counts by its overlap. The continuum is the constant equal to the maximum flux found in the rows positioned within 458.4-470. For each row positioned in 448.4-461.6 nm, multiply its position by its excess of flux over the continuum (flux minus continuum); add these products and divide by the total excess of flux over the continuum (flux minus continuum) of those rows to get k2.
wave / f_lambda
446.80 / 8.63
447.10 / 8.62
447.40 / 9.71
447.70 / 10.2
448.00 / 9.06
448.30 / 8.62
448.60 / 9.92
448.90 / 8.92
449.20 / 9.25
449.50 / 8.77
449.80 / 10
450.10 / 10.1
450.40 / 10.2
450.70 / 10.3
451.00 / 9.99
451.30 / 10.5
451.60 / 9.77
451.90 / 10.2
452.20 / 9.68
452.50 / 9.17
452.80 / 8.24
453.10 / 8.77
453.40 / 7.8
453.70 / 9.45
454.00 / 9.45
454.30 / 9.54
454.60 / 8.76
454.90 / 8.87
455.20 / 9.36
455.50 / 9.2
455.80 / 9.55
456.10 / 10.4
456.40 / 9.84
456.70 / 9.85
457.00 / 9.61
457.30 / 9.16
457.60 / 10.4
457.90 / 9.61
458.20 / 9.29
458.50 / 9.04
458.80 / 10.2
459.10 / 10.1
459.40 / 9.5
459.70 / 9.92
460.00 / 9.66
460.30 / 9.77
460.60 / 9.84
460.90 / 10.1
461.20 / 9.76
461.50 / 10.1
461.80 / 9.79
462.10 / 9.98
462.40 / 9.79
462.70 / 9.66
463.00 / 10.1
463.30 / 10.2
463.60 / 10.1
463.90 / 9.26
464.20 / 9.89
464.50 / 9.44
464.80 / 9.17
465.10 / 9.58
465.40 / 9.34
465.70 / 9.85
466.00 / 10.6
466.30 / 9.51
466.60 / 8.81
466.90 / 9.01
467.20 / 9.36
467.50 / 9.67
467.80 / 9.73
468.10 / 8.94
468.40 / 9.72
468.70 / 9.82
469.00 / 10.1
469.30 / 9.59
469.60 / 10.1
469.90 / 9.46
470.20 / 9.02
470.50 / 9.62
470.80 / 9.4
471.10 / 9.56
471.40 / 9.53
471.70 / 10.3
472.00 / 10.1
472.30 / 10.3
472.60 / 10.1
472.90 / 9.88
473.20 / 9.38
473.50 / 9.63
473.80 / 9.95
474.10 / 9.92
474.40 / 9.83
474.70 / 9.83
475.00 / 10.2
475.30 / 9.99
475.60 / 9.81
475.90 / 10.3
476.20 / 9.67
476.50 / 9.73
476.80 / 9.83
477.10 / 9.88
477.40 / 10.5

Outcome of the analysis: 454.72 nm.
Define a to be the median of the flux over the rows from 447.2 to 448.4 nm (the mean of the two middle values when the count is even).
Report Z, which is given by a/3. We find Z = 3.13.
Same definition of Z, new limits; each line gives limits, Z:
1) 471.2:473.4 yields 3.37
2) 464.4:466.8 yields 3.16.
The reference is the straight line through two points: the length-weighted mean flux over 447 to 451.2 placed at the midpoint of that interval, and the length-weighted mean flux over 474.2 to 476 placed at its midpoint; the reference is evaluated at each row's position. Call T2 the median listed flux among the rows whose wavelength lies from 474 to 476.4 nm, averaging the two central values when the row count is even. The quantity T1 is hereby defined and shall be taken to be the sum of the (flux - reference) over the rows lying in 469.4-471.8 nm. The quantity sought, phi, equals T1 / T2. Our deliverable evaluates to -0.2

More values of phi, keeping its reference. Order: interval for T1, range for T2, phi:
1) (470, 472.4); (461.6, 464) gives -0.2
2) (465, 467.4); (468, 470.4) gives -0.3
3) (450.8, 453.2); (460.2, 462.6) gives -0.1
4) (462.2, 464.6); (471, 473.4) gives 0.0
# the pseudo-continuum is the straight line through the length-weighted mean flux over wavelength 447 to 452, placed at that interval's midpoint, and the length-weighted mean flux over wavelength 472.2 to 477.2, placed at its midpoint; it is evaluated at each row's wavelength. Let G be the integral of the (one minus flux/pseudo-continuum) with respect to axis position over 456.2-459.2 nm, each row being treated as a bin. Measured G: 0.006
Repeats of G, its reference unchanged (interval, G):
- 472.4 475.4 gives 0.003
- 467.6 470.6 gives 0.070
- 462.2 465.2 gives 0.020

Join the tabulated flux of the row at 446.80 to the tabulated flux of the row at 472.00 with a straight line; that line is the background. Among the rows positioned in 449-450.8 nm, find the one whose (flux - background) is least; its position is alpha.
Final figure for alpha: 449.50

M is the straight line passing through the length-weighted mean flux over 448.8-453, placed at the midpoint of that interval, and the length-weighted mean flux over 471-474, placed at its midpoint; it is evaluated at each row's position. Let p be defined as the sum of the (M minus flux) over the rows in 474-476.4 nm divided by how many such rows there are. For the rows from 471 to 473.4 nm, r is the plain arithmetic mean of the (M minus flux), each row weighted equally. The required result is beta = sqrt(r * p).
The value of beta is 0.026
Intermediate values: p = -0.04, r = -0.02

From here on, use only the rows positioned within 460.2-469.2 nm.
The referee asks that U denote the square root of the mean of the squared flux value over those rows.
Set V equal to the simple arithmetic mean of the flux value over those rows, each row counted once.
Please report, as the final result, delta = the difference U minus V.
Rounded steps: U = 9.71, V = 9.70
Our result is 0.008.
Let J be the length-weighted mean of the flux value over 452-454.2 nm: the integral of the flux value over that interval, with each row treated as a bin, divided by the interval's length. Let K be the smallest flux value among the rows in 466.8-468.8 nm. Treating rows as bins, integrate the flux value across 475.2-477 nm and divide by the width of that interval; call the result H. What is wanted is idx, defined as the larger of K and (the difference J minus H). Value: 8.9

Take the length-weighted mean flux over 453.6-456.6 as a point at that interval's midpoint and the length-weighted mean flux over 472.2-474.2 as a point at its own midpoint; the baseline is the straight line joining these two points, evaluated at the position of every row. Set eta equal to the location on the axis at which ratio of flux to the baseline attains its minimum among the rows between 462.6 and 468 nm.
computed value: 466.60 nm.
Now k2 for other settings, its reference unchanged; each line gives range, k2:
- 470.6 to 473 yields 471.63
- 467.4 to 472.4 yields 469.69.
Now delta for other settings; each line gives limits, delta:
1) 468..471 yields 0.007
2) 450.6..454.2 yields 0.033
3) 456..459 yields 0.011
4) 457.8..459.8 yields 0.008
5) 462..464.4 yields 0.004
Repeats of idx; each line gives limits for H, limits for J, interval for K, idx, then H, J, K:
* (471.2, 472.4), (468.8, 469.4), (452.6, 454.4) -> 7.8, 10.0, 9.86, 7.8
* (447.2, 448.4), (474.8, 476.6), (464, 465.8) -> 9.2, 9.4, 9.95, 9.17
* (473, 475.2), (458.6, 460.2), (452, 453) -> 8.2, 9.8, 9.85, 8.24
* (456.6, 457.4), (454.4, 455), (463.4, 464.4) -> 9.3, 9.5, 8.87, 9.26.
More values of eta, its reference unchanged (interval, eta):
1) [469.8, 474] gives 470.20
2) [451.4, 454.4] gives 453.40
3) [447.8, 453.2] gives 452.80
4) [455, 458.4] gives 457.30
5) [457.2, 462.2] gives 458.50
